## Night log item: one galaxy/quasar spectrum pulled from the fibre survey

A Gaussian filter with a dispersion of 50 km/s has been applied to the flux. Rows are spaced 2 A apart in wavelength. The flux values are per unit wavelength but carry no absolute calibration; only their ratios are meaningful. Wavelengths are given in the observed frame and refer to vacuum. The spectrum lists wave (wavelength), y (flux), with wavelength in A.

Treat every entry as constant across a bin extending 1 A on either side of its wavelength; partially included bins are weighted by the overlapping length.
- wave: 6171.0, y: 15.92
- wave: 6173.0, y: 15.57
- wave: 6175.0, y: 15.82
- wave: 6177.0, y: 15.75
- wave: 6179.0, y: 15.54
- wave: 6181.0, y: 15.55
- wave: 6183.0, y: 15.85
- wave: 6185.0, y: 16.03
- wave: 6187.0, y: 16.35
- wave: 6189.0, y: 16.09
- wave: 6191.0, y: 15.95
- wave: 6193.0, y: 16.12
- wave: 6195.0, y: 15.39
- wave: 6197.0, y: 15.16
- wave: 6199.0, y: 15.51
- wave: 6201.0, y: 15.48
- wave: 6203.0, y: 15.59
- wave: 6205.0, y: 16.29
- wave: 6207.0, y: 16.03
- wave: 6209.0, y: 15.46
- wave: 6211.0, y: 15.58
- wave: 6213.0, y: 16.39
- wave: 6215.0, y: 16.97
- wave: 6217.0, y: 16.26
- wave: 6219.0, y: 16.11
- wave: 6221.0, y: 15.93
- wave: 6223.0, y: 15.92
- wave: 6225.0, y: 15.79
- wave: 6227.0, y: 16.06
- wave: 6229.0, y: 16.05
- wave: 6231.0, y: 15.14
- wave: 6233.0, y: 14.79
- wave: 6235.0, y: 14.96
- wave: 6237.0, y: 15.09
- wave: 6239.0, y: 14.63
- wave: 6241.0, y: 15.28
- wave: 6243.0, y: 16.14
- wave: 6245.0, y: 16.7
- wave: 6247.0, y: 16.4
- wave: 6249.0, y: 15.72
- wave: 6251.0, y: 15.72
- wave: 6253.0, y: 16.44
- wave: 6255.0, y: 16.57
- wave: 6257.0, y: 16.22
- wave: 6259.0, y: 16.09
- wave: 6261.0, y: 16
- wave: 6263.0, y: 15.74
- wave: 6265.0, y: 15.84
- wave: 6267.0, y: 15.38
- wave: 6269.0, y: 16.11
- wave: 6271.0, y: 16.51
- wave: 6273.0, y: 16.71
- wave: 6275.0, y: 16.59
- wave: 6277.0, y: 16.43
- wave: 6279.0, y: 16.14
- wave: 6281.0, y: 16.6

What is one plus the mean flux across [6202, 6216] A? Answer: 17.0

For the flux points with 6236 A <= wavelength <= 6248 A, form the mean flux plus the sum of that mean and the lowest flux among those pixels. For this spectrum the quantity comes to 46.0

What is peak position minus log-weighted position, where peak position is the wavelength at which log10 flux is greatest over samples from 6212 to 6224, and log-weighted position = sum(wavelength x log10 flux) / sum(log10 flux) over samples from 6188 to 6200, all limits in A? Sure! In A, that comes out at 21.0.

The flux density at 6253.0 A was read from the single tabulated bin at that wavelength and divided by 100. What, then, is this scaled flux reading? 0.164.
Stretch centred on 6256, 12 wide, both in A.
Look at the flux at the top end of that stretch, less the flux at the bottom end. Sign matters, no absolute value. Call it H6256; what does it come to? 0.28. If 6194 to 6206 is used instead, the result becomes 0.90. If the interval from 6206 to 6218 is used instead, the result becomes 0.23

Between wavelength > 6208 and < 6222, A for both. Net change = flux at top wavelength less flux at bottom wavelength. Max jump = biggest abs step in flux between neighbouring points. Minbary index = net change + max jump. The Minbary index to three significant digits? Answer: 1.28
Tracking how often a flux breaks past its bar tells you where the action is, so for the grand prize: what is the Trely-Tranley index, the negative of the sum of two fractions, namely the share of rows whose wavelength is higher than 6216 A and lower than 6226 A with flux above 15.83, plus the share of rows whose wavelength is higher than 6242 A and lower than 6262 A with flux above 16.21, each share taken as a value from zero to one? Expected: -1.30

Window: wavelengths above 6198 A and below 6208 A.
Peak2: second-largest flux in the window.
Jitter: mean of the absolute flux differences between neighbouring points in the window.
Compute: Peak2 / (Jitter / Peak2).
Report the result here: 934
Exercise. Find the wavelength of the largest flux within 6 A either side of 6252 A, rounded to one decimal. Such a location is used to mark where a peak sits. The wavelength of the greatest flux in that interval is 6255.0 A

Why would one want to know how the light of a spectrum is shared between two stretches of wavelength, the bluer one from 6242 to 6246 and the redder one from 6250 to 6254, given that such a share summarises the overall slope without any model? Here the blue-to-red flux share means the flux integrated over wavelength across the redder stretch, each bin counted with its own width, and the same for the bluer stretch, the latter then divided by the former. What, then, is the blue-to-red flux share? 1.02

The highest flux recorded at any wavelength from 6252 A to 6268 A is 16.57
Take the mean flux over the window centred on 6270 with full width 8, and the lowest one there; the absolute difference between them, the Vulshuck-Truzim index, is 0.80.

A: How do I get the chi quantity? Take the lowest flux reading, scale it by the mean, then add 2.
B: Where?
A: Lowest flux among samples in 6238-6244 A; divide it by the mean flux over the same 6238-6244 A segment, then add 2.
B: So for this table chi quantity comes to 2.95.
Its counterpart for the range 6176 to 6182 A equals 3.00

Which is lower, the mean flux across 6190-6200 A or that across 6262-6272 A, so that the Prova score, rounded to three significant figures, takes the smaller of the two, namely 15.6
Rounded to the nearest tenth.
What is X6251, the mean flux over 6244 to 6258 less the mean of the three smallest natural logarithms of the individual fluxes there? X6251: 13.5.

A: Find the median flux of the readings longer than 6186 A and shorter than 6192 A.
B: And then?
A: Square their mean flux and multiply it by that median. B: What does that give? 4186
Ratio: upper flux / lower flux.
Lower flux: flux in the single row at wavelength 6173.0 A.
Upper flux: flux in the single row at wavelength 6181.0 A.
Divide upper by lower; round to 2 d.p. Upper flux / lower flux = 1.00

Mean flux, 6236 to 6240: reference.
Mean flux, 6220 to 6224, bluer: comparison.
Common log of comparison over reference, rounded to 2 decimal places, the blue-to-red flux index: 0.03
